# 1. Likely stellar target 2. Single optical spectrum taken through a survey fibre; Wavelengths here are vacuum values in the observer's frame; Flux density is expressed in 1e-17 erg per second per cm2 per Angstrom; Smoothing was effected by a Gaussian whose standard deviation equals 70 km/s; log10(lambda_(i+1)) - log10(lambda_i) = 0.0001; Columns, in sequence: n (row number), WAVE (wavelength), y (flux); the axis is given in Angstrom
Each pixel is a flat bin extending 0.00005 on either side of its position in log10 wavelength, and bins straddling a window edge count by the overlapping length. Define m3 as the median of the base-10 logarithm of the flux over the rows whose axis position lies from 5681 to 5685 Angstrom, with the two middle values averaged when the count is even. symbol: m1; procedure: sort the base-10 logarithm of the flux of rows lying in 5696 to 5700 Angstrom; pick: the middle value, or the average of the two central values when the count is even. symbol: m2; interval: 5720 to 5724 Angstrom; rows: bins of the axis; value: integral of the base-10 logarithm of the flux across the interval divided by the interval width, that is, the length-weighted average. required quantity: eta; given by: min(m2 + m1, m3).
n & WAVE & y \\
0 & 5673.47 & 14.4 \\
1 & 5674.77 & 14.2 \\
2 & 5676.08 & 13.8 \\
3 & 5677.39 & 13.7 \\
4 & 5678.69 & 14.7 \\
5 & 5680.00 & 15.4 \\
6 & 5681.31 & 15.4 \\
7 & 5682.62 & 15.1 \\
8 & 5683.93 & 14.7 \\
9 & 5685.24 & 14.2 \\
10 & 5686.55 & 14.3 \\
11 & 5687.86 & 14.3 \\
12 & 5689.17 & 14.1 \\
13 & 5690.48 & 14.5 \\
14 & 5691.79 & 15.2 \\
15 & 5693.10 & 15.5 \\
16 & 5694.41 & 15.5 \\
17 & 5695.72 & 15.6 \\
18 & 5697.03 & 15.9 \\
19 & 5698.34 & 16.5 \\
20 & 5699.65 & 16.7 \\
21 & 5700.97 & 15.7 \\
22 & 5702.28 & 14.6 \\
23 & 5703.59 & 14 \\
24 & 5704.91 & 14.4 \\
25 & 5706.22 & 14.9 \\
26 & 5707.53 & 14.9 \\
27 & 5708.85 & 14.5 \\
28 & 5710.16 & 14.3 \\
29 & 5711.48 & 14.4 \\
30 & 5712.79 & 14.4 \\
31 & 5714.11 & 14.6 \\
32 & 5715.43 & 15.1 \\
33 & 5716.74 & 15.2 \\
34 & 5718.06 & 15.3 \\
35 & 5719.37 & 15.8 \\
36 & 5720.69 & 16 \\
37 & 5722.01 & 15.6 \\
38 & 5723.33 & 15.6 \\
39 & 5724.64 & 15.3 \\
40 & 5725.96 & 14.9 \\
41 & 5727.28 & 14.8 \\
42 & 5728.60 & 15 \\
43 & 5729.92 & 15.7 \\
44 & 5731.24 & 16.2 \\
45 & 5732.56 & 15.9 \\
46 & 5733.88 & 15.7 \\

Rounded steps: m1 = 1.217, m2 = 1.197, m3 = 1.18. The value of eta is 1.179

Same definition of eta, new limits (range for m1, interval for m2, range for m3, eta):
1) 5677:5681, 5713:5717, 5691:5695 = 1.190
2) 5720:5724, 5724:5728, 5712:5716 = 1.164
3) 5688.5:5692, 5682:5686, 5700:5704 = 1.164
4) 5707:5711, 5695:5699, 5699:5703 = 1.196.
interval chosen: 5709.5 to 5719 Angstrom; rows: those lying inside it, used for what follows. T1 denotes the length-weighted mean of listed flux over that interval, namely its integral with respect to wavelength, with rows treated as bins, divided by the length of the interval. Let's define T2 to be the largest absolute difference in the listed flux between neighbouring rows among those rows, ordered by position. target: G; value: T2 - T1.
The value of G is -14.3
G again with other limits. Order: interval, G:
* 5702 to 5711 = -13.9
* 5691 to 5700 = -15.2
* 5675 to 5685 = -13.6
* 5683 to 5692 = -13.7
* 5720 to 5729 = -14.9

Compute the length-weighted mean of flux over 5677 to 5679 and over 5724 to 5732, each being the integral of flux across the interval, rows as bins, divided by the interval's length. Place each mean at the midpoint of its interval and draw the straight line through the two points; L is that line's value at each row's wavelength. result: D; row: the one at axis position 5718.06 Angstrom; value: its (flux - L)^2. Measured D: 0.0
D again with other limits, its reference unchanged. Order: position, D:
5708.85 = 0.2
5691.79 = 0.4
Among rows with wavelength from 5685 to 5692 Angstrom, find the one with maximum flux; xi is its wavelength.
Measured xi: 5691.79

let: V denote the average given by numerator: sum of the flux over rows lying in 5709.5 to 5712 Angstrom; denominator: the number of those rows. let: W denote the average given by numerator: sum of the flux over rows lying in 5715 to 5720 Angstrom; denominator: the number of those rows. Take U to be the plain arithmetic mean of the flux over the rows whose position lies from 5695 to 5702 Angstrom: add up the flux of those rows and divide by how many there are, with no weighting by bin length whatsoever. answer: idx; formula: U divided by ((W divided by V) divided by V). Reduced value 216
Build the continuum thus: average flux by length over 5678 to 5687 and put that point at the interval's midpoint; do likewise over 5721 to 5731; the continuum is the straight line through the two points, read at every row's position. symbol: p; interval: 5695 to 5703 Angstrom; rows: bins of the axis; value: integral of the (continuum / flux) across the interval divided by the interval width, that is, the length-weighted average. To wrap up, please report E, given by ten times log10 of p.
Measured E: -0.21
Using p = 0.95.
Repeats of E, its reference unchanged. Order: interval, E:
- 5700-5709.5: 0.09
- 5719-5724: -0.13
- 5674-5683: 0.07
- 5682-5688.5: 0.10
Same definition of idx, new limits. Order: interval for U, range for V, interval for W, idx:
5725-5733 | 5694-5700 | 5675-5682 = 272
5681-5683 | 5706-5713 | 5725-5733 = 210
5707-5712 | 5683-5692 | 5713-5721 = 198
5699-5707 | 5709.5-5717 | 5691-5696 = 210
